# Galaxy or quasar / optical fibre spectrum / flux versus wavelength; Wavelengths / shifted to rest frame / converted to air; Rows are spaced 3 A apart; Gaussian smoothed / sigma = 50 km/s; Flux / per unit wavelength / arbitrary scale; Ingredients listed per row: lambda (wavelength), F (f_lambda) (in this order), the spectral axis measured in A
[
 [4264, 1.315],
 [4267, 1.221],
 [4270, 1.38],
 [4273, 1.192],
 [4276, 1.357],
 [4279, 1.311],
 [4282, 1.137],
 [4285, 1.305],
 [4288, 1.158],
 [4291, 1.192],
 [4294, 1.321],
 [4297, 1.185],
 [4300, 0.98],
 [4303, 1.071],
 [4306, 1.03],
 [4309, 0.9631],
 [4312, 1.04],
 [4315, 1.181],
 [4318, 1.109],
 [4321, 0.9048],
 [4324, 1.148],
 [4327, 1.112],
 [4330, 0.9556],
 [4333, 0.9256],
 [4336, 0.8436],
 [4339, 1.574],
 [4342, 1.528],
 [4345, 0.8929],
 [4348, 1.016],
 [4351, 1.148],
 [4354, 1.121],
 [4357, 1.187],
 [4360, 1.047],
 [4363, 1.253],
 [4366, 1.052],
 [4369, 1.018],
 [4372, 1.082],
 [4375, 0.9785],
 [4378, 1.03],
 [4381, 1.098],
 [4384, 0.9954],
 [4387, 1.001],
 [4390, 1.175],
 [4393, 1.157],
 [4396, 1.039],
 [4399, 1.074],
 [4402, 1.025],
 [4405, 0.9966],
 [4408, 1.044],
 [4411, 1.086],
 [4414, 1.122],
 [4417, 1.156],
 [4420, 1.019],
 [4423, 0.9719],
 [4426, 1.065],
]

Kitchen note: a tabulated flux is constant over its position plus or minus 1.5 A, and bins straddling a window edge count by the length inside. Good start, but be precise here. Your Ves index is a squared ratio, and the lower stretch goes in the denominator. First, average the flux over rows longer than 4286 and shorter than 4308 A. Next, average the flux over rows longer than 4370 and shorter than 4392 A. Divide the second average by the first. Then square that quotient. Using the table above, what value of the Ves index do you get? 0.86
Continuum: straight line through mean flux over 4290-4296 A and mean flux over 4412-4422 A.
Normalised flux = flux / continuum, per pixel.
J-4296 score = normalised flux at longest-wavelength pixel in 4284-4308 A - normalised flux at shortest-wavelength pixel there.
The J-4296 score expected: -0.20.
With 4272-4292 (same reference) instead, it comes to 0.02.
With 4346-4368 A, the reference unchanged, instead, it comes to 0.05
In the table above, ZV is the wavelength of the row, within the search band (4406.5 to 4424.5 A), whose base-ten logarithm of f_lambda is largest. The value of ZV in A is 4417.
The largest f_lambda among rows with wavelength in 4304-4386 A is 1.574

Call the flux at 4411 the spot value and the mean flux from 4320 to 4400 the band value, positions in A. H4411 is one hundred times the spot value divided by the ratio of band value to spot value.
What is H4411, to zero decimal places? 108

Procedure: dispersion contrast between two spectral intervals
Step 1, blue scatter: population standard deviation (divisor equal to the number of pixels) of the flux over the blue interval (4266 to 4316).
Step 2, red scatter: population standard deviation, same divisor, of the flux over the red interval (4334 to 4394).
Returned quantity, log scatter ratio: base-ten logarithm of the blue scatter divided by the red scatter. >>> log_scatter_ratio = -0.1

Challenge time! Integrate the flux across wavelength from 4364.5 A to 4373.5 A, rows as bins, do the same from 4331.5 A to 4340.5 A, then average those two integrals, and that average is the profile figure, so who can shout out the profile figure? 9.7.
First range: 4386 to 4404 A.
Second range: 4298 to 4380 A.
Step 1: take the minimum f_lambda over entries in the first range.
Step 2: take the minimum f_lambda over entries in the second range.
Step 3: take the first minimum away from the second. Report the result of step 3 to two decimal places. -0.16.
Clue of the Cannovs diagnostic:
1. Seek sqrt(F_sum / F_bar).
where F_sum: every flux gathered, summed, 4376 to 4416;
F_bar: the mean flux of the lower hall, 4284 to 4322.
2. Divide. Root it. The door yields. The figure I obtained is 3.53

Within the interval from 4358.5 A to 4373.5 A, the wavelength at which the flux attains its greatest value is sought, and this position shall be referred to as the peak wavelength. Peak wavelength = 4363 A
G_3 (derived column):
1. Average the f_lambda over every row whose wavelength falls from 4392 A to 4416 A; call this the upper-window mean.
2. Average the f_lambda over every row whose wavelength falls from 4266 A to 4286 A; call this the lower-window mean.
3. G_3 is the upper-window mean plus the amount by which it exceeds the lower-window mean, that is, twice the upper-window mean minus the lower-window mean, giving 0.86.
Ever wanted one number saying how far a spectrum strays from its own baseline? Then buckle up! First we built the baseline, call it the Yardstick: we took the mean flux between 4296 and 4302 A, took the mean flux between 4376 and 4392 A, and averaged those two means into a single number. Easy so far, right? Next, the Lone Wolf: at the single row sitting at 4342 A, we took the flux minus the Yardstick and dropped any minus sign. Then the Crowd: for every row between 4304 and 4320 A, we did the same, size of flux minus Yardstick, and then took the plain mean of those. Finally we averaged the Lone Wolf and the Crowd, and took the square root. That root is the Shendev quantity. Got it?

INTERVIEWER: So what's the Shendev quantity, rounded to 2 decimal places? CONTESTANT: 0.51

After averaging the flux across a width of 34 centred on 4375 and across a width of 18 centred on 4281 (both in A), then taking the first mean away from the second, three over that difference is 17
